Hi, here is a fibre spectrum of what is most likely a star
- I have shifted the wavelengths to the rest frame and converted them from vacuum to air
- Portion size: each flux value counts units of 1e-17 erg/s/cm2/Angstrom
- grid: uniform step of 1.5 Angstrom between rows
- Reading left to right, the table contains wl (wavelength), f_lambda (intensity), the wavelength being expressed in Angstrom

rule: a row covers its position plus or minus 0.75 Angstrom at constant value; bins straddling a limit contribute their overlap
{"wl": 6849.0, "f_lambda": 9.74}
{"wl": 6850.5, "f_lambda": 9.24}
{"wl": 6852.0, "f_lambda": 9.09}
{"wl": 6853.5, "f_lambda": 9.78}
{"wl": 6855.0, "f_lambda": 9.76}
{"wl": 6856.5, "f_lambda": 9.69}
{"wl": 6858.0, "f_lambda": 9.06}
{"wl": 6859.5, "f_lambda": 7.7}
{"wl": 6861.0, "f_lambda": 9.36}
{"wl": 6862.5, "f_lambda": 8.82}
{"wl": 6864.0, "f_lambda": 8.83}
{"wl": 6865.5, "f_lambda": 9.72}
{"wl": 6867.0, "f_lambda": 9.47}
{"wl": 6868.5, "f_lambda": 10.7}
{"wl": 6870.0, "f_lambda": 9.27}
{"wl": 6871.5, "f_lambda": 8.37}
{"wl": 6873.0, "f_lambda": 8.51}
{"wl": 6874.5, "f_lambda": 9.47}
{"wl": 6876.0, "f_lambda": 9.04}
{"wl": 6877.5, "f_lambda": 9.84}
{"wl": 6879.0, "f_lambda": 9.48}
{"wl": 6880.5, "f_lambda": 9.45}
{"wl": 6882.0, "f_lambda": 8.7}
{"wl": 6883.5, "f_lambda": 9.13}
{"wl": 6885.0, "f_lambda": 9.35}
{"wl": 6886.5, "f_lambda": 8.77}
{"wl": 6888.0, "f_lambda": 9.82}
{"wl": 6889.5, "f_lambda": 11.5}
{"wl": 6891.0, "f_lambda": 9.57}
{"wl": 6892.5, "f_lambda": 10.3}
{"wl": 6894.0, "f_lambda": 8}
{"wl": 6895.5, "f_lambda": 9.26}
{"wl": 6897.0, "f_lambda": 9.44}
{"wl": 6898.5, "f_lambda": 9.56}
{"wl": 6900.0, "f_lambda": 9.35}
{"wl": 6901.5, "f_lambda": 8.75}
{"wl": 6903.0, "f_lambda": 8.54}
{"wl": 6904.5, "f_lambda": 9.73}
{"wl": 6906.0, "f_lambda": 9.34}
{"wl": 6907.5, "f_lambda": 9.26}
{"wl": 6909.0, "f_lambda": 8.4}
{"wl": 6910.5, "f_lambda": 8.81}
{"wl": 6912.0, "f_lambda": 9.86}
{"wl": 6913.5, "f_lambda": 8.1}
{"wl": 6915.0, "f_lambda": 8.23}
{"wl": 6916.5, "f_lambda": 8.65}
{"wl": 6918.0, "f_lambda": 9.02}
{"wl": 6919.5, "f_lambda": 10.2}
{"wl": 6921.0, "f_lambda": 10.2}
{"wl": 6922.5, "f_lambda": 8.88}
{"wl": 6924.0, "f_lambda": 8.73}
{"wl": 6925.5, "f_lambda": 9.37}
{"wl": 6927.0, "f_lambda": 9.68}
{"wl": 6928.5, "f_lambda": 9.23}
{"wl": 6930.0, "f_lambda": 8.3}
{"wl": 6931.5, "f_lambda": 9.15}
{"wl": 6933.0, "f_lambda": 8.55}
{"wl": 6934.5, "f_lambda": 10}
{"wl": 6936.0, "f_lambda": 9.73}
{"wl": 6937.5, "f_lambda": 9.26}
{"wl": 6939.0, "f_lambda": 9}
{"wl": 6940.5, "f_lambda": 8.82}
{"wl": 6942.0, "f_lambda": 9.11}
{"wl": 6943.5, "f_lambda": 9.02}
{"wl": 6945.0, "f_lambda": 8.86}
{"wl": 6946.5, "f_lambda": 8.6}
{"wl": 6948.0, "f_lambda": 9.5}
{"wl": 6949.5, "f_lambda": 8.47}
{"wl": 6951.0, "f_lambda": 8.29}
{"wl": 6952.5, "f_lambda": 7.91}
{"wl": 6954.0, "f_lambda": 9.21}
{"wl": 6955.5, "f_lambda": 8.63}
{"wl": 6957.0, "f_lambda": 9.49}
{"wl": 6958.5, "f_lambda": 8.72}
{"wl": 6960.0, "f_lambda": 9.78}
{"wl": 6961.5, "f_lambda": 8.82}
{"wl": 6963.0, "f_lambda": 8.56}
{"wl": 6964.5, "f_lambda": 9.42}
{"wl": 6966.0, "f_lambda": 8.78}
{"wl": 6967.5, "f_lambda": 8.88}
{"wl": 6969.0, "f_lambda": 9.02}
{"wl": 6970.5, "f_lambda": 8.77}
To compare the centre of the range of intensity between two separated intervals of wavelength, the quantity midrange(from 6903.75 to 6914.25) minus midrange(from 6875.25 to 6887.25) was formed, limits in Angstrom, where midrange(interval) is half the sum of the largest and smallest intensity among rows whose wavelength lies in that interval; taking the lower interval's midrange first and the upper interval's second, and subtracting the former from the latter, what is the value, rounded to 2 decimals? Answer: -0.29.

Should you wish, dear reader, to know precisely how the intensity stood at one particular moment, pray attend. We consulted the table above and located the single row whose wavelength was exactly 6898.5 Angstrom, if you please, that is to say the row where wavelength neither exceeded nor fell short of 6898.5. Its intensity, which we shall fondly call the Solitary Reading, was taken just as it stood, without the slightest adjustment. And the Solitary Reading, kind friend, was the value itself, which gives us 9.56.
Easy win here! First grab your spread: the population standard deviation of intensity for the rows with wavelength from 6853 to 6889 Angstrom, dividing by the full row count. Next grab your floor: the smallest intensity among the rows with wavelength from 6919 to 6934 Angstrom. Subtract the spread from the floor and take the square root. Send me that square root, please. 2.77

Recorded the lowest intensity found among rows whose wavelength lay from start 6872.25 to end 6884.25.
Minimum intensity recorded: 8.51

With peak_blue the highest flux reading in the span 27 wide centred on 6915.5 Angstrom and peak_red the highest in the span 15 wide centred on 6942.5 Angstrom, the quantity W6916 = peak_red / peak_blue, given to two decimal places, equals 0.95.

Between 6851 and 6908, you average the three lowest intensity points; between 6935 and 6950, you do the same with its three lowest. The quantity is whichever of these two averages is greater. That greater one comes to 8.63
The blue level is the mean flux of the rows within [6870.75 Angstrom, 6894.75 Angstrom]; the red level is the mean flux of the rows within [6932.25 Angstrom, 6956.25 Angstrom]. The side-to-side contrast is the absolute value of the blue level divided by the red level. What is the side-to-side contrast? 1.04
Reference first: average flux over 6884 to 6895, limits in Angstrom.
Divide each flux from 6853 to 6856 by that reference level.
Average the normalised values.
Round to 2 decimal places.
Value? 1.02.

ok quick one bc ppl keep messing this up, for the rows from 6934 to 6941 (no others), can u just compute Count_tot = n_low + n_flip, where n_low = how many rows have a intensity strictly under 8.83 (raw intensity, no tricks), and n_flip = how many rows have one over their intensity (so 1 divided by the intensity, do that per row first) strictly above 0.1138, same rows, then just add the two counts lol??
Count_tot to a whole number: 1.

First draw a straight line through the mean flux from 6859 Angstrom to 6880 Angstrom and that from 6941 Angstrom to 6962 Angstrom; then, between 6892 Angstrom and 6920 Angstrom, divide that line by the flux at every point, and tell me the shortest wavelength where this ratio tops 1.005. 6894.0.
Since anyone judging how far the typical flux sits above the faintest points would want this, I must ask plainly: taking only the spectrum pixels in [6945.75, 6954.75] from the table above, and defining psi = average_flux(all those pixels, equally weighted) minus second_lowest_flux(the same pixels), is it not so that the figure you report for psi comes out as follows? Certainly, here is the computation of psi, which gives 0.4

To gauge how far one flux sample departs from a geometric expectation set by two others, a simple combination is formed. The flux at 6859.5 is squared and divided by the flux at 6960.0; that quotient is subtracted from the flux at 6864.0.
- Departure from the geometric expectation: 2.8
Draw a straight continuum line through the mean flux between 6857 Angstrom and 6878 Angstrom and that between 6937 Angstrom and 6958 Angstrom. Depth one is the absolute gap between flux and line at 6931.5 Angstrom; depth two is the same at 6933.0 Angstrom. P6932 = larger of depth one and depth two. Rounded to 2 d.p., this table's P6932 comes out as 0.37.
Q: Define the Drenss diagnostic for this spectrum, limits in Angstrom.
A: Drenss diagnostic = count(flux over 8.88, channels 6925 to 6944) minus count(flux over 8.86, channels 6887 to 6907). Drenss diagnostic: 0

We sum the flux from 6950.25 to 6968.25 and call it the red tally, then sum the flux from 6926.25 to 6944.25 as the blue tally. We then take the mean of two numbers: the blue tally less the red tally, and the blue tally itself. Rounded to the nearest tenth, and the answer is 56.6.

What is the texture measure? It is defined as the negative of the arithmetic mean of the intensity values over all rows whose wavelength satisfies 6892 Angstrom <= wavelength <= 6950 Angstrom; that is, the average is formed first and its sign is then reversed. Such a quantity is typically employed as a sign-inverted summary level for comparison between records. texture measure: -9.11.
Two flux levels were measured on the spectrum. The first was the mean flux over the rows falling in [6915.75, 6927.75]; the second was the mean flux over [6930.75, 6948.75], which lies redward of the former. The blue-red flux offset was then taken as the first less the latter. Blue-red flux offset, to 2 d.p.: 0.21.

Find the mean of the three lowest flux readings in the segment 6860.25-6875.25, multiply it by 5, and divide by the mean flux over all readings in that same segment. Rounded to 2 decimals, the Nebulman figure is 4.63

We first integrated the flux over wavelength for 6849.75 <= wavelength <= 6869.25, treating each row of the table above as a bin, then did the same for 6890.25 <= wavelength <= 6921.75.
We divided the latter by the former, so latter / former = 1.6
